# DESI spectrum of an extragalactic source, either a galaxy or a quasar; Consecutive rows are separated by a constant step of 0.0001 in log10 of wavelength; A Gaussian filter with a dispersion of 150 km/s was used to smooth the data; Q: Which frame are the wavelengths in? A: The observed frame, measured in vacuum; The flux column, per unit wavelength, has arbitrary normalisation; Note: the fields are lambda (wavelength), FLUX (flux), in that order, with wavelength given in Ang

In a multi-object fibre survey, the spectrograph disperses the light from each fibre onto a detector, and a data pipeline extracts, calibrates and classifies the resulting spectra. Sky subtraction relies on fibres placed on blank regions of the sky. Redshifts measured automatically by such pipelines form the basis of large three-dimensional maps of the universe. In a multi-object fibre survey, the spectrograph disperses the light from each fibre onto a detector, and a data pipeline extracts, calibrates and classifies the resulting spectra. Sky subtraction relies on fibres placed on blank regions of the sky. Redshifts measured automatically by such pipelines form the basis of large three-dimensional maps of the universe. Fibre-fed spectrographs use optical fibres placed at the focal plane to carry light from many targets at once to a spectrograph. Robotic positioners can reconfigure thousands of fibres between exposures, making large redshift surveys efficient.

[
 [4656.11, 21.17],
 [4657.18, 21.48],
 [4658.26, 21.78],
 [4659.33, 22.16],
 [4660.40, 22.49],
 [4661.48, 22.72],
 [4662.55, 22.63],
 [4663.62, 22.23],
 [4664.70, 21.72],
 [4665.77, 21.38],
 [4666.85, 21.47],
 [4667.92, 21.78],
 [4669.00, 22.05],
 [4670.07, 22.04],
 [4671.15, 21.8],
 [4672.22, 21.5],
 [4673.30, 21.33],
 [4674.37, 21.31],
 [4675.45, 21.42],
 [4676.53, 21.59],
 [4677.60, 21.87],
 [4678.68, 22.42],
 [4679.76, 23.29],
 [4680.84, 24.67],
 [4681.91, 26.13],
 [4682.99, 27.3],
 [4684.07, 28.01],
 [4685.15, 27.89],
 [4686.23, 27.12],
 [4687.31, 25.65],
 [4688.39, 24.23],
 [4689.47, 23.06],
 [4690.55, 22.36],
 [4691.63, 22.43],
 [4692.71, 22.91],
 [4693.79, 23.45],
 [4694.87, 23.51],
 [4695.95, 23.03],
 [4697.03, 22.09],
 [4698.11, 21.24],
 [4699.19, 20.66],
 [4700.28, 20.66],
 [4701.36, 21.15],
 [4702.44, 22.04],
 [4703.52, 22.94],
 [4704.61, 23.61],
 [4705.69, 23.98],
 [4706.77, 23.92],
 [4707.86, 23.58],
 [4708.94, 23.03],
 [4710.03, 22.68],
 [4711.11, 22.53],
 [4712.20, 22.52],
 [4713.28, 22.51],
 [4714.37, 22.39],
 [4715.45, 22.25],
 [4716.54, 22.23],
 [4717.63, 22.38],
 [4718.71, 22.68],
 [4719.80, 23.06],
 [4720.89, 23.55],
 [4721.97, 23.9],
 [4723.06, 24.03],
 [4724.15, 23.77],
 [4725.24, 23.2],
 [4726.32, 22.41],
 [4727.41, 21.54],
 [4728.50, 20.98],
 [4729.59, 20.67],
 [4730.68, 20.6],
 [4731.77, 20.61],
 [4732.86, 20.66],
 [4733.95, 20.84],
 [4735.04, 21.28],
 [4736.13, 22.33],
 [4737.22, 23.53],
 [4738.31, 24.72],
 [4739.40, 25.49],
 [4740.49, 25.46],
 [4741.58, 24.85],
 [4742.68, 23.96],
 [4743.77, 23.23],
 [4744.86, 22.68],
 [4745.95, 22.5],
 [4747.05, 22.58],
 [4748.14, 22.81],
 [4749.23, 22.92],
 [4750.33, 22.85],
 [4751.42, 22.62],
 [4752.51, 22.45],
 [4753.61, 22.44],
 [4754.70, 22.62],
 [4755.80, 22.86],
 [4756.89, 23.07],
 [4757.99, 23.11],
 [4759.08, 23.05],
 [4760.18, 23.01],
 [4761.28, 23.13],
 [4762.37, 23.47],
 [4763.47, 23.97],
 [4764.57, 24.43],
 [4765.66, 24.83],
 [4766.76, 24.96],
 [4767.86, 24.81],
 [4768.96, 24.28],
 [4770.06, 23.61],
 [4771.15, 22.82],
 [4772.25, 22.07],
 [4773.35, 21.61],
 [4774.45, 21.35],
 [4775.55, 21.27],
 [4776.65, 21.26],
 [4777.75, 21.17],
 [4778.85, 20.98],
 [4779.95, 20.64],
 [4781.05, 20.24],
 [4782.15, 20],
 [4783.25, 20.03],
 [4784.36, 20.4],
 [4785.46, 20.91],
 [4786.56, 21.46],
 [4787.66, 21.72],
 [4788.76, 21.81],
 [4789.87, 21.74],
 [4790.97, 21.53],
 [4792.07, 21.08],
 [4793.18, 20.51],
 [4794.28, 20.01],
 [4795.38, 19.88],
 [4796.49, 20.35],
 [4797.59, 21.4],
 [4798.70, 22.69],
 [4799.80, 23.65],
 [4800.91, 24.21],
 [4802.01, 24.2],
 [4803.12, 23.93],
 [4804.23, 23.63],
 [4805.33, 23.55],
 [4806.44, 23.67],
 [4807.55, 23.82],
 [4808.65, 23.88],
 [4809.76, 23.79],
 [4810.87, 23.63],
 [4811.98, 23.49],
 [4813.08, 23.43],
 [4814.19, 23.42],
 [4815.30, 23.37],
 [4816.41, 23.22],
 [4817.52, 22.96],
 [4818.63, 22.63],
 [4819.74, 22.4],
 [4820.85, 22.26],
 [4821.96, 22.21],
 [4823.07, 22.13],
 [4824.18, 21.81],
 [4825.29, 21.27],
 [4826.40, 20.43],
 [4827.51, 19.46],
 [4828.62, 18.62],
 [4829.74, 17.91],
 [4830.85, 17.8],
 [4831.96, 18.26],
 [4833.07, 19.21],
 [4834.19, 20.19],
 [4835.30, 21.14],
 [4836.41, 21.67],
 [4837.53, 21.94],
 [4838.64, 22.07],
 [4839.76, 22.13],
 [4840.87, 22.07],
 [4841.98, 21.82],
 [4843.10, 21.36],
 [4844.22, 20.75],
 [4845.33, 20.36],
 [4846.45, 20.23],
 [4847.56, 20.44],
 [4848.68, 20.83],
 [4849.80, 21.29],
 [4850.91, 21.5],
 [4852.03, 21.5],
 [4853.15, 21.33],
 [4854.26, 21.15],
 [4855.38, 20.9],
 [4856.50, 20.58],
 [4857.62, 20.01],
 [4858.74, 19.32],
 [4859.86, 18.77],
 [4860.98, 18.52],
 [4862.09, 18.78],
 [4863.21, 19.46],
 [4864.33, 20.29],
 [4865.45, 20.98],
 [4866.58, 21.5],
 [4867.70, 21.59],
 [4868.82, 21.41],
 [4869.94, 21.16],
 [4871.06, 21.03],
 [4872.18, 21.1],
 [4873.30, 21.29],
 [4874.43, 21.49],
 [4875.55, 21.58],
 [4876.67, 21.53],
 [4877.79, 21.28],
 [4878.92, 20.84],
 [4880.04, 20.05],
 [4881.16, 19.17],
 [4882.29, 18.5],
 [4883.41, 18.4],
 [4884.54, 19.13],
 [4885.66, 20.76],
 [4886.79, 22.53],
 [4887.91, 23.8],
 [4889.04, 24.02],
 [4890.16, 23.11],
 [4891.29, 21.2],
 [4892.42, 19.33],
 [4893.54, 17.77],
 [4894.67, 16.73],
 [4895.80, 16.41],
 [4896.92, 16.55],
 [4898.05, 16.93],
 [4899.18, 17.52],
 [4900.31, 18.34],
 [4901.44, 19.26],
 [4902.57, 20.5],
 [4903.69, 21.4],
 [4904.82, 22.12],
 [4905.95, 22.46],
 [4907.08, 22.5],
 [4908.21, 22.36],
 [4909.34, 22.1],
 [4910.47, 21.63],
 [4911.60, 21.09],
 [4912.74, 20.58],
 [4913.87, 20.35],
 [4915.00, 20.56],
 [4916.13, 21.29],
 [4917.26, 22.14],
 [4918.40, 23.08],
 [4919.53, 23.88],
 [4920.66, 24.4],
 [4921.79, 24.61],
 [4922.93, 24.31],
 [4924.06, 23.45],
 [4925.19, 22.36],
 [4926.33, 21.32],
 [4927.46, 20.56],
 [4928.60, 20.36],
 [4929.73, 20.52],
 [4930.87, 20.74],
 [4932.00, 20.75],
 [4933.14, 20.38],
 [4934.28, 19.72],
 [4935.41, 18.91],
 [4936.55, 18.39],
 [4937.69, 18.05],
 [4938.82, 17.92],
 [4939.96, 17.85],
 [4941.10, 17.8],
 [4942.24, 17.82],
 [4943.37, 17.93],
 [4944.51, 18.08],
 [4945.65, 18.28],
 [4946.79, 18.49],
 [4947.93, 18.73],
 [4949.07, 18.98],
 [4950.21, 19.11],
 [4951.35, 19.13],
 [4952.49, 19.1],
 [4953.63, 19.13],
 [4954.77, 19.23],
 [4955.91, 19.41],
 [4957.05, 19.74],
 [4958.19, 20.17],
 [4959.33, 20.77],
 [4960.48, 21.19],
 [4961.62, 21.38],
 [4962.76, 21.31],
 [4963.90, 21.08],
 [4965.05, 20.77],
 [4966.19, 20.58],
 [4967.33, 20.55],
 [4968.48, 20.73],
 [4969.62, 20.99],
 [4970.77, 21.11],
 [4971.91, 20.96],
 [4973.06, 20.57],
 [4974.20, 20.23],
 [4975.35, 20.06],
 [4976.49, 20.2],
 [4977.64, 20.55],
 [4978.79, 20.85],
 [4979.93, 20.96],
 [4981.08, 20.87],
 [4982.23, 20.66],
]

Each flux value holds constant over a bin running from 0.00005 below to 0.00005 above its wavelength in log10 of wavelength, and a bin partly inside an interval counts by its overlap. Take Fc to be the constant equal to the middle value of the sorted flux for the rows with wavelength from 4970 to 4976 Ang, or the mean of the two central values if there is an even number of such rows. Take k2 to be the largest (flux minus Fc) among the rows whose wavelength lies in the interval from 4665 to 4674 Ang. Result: 1.5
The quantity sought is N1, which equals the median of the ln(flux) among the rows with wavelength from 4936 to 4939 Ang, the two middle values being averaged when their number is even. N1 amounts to 2.89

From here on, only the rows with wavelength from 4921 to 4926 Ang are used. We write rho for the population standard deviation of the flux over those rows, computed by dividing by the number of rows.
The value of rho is 0.9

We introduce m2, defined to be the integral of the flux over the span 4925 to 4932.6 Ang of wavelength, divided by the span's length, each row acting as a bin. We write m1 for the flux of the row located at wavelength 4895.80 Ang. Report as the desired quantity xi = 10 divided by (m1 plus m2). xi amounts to 0.268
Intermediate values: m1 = 16.41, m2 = 20.9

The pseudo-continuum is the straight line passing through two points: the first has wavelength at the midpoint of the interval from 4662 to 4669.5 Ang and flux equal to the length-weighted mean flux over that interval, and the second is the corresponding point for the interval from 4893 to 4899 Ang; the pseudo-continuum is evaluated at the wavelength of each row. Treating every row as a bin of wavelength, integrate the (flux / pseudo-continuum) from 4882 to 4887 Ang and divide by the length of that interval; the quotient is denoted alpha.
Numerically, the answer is 1.15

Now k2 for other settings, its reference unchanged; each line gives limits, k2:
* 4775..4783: 0.7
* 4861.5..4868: 1.0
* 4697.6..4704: 2.4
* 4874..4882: 1.0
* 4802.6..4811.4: 3.4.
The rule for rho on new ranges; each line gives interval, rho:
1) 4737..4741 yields 0.8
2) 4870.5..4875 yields 0.2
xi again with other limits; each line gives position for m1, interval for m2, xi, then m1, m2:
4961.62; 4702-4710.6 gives 0.224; 21.38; 23.2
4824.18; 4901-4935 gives 0.230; 21.81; 21.7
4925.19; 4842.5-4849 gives 0.233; 22.36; 20.6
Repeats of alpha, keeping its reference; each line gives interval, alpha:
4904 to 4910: 1.34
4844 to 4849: 1.14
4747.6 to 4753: 1.13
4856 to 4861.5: 1.10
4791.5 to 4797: 1.07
